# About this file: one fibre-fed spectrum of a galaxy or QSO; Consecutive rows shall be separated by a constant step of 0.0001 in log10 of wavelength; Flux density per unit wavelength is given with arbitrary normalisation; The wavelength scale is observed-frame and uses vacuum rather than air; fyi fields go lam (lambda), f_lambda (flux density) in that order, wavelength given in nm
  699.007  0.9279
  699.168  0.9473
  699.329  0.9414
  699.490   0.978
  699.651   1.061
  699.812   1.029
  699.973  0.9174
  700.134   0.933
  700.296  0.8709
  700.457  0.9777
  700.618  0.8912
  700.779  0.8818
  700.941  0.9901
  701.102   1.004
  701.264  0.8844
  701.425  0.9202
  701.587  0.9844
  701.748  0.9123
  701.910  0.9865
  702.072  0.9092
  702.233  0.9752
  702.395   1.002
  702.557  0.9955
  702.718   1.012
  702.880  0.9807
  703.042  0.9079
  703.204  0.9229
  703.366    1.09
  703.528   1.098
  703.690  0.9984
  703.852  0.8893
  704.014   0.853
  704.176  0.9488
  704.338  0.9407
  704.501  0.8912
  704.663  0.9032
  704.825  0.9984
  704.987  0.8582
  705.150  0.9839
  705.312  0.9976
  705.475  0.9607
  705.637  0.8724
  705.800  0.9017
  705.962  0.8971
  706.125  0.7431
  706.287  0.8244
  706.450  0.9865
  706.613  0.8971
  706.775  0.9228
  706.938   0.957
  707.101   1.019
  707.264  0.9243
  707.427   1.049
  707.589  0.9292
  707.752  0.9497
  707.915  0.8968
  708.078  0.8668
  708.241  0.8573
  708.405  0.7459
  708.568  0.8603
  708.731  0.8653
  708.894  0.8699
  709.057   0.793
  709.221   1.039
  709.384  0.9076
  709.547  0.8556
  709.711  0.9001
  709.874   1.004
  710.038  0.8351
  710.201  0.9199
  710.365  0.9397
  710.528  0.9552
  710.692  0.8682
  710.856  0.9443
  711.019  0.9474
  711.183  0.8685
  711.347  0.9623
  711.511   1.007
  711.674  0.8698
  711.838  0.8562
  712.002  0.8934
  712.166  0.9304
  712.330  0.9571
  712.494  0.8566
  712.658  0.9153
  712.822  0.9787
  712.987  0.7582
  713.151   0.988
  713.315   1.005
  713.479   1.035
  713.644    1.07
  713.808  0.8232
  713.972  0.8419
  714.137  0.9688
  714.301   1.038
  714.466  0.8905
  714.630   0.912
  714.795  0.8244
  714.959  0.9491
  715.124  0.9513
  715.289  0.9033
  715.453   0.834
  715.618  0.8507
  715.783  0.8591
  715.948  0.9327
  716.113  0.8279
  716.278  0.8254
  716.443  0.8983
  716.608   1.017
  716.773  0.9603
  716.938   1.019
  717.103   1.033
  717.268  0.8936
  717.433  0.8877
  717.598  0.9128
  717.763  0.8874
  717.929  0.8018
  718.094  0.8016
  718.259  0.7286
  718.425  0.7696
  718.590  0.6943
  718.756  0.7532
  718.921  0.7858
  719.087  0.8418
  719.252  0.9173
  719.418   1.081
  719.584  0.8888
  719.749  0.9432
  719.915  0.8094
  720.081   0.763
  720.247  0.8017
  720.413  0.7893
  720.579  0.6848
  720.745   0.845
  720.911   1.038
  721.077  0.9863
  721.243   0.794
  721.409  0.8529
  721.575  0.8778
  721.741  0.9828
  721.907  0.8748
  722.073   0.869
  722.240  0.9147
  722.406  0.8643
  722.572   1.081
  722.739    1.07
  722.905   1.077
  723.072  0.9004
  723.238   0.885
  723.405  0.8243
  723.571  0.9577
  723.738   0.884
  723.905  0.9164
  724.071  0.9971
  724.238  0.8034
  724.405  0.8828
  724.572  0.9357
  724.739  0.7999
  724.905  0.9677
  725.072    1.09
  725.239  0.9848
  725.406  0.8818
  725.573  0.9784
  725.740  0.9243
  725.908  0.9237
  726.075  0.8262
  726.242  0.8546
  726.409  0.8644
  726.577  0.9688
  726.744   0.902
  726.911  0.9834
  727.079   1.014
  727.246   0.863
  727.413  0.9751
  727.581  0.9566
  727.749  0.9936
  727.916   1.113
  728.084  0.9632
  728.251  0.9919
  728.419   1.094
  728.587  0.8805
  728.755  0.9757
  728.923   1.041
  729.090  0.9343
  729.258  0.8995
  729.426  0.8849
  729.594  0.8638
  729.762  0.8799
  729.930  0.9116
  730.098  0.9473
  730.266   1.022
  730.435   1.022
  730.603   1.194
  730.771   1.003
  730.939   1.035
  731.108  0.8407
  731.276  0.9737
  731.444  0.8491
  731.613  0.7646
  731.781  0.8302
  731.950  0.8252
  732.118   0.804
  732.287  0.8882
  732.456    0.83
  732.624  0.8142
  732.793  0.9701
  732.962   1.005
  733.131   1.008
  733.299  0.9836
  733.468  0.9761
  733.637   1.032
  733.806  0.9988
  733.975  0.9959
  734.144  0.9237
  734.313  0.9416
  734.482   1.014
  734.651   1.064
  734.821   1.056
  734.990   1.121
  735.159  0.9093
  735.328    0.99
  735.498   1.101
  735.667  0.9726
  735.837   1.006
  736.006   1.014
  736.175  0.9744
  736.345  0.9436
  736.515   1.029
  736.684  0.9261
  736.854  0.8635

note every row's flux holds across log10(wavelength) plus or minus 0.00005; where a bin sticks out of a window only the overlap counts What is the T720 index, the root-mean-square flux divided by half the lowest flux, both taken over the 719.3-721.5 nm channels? 2.55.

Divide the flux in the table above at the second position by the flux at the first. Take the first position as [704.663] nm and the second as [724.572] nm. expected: 1.04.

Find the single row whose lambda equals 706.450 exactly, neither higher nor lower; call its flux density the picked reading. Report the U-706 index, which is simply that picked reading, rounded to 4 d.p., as 0.9865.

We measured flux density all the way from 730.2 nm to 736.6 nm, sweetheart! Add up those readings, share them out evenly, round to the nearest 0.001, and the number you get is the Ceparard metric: 0.966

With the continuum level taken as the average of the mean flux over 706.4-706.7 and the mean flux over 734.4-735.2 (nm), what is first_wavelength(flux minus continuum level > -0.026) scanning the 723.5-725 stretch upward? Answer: 724.071 nm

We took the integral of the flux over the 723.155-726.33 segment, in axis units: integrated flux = 2.89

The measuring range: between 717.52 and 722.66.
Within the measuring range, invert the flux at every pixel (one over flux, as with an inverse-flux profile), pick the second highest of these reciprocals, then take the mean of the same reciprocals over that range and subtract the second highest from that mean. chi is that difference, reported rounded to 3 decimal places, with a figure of -0.261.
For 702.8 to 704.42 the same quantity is -0.080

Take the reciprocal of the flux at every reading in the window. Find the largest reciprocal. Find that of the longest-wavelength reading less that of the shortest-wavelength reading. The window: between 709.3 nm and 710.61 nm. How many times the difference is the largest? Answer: -22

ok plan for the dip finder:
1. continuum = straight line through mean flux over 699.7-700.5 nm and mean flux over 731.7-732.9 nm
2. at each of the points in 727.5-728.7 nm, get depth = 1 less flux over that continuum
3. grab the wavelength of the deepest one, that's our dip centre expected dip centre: 728.587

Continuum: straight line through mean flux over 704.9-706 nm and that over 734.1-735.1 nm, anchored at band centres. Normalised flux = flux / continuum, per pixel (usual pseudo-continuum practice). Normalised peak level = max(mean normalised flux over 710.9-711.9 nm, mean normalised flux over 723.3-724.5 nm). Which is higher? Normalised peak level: 0.97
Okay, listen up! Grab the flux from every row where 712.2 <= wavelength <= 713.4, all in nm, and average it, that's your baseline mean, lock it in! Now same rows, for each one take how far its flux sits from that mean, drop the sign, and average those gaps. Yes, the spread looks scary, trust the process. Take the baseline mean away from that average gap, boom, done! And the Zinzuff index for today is -0.855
